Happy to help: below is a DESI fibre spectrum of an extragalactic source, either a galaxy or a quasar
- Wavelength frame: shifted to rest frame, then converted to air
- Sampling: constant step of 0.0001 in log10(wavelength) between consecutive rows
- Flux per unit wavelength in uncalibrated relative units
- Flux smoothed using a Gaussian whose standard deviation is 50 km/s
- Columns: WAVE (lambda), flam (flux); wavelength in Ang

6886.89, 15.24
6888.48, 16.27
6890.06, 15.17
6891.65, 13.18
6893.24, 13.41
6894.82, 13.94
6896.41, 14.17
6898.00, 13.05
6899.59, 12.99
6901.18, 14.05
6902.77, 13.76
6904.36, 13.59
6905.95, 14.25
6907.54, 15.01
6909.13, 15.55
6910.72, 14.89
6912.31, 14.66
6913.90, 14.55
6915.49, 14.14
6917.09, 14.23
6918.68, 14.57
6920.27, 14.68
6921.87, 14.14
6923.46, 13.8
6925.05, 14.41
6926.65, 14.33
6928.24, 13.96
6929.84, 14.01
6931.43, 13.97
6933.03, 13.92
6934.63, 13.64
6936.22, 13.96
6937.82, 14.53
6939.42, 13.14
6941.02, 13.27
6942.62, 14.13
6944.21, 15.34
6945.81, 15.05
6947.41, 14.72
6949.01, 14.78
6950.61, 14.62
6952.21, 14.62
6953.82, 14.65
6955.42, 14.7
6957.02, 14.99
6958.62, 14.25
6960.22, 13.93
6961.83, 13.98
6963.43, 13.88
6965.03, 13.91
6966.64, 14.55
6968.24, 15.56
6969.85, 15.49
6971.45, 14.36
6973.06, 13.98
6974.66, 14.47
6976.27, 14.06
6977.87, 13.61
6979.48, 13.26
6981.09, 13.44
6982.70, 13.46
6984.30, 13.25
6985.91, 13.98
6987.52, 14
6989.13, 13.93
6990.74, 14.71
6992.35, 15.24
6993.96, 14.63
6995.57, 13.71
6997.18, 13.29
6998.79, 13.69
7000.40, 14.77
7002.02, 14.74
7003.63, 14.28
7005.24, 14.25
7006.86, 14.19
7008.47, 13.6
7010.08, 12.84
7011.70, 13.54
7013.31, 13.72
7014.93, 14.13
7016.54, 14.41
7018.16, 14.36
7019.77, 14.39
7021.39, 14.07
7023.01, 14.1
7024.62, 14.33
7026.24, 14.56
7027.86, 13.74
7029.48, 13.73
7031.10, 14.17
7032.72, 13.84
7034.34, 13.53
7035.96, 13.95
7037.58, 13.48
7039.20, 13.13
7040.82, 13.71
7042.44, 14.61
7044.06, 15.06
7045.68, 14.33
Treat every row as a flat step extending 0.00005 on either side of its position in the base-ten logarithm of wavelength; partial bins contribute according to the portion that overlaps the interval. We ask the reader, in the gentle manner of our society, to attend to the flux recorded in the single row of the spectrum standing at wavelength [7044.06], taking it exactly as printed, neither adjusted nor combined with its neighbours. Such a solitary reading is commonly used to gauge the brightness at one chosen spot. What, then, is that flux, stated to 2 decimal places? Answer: 15.06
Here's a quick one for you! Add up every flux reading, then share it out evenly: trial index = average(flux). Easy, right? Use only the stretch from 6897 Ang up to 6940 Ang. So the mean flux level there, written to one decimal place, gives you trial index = 14.1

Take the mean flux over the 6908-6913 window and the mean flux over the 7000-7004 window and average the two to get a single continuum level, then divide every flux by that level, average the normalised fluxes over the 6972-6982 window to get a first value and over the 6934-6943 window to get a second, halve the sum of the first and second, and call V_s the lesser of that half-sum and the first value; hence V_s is 0.93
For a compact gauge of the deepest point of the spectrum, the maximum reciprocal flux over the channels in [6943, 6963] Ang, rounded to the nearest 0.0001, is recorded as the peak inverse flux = 0.0718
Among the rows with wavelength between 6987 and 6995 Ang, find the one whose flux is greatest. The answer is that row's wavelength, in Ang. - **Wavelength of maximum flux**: 6992.35 Ang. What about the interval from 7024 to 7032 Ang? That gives 7026.24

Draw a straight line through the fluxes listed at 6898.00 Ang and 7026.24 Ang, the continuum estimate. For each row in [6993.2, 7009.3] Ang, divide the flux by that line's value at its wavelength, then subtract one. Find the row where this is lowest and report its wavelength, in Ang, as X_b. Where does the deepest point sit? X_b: 6997.18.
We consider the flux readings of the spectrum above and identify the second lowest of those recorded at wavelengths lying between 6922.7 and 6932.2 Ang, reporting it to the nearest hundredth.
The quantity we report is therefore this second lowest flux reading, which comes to 13.96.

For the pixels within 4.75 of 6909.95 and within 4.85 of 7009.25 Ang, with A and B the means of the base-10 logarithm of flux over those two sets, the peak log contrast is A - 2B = -1.10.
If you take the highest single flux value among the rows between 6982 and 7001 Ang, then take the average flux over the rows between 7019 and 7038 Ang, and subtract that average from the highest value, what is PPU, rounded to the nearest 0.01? 1.25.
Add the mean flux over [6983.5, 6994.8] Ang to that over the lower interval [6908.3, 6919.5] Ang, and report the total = 28.9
